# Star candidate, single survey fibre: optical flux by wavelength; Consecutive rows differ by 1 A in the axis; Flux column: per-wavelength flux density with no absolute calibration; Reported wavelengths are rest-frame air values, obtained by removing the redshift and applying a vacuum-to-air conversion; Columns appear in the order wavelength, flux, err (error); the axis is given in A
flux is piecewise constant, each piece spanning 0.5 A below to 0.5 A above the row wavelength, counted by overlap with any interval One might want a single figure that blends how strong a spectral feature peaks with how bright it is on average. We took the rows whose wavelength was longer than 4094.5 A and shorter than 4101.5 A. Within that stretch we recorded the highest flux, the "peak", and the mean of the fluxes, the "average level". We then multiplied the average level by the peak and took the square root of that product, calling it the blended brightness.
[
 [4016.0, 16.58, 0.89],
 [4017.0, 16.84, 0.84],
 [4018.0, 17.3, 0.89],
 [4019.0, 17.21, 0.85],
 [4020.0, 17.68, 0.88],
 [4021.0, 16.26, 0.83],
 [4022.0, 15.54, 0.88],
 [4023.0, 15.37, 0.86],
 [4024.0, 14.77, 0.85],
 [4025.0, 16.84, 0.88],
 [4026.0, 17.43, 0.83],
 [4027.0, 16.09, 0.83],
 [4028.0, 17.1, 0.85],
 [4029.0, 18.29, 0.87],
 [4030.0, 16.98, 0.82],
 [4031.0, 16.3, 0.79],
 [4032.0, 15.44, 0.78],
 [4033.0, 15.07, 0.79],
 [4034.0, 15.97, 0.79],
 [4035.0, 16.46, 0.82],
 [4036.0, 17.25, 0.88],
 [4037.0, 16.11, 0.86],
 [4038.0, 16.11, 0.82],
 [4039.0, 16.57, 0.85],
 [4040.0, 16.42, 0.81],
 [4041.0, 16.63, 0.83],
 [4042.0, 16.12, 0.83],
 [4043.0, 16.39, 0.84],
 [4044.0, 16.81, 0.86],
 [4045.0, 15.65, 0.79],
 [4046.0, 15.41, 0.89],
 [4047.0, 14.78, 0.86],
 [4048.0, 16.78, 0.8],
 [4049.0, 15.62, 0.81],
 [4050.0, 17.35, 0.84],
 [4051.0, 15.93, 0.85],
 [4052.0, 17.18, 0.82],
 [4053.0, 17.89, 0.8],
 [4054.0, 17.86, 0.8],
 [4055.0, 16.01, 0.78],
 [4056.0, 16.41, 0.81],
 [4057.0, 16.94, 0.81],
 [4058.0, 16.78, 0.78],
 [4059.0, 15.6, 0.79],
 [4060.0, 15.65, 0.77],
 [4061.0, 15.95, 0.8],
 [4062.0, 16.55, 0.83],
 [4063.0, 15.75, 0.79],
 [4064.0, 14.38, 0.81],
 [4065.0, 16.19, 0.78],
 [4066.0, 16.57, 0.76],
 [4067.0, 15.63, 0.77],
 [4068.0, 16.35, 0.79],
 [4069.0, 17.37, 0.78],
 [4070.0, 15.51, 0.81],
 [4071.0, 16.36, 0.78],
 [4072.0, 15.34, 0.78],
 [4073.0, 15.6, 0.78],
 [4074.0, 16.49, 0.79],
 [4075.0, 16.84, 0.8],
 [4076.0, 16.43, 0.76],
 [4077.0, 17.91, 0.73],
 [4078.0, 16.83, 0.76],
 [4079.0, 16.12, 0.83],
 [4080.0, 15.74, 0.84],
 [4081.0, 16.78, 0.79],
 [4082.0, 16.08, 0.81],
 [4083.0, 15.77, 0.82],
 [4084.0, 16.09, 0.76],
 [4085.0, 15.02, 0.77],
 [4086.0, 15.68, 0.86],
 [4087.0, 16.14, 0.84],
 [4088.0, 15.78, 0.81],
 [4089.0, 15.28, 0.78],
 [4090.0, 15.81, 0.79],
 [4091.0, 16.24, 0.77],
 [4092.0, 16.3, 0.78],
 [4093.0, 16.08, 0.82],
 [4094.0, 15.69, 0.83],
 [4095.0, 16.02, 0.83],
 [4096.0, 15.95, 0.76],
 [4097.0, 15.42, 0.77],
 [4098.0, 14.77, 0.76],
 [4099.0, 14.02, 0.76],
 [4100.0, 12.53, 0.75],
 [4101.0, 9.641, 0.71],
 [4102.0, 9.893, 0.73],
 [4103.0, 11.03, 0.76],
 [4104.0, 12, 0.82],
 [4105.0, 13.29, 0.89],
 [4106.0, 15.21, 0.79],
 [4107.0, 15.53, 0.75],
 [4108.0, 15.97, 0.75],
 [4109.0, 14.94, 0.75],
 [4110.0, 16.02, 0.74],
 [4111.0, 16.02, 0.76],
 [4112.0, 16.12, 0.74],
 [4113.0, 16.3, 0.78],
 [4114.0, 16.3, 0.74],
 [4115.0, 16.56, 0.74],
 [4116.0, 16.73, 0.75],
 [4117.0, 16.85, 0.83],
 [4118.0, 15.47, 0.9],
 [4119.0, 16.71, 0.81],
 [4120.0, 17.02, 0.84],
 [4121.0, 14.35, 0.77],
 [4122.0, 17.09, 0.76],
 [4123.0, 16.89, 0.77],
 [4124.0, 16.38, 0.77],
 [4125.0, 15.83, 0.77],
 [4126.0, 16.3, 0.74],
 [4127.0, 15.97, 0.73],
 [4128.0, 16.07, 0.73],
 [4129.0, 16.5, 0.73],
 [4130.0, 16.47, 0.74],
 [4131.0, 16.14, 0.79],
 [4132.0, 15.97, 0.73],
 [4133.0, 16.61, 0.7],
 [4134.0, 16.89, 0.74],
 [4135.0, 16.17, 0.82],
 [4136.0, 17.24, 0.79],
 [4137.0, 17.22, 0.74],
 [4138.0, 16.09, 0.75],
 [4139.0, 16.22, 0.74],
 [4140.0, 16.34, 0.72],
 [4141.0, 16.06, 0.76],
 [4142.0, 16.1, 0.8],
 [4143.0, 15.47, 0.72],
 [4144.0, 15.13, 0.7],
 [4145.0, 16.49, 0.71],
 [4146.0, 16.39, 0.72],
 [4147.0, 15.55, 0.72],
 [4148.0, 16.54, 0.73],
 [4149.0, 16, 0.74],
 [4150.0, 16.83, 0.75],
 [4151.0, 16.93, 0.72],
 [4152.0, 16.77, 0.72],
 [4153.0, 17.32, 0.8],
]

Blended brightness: 15.0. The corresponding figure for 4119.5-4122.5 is 16.6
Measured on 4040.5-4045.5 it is 16.6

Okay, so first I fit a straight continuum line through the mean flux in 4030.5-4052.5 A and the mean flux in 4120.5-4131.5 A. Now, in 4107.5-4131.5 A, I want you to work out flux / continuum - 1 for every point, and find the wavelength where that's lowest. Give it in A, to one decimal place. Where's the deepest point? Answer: 4121.0 A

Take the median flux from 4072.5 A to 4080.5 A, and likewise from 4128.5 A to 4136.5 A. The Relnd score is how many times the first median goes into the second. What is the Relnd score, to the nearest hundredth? 1.00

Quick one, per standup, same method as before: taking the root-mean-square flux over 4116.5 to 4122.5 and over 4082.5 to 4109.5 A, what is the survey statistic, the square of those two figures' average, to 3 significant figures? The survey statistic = 241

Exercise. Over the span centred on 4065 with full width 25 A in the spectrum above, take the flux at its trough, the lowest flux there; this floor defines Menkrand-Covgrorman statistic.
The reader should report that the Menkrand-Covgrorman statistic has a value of 14.38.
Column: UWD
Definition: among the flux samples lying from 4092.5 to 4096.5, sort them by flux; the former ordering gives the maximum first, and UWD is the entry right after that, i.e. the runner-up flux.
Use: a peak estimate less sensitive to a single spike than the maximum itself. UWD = 16.02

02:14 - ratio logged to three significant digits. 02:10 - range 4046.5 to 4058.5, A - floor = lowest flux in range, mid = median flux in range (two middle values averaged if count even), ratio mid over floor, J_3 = 1.14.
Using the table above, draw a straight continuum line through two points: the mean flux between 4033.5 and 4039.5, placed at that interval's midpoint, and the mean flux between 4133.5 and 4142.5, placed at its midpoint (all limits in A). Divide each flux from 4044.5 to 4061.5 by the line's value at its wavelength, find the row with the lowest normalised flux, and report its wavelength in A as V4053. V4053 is 4047.0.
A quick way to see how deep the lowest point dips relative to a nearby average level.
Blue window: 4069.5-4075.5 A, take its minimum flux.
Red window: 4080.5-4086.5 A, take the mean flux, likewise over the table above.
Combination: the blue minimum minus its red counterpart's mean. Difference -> -0.56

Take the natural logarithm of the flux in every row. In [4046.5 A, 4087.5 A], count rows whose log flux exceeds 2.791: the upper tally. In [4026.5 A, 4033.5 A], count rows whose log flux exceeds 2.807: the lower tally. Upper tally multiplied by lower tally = 57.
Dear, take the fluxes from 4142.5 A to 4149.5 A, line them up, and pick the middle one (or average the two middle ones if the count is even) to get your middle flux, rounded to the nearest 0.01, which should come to 16.00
